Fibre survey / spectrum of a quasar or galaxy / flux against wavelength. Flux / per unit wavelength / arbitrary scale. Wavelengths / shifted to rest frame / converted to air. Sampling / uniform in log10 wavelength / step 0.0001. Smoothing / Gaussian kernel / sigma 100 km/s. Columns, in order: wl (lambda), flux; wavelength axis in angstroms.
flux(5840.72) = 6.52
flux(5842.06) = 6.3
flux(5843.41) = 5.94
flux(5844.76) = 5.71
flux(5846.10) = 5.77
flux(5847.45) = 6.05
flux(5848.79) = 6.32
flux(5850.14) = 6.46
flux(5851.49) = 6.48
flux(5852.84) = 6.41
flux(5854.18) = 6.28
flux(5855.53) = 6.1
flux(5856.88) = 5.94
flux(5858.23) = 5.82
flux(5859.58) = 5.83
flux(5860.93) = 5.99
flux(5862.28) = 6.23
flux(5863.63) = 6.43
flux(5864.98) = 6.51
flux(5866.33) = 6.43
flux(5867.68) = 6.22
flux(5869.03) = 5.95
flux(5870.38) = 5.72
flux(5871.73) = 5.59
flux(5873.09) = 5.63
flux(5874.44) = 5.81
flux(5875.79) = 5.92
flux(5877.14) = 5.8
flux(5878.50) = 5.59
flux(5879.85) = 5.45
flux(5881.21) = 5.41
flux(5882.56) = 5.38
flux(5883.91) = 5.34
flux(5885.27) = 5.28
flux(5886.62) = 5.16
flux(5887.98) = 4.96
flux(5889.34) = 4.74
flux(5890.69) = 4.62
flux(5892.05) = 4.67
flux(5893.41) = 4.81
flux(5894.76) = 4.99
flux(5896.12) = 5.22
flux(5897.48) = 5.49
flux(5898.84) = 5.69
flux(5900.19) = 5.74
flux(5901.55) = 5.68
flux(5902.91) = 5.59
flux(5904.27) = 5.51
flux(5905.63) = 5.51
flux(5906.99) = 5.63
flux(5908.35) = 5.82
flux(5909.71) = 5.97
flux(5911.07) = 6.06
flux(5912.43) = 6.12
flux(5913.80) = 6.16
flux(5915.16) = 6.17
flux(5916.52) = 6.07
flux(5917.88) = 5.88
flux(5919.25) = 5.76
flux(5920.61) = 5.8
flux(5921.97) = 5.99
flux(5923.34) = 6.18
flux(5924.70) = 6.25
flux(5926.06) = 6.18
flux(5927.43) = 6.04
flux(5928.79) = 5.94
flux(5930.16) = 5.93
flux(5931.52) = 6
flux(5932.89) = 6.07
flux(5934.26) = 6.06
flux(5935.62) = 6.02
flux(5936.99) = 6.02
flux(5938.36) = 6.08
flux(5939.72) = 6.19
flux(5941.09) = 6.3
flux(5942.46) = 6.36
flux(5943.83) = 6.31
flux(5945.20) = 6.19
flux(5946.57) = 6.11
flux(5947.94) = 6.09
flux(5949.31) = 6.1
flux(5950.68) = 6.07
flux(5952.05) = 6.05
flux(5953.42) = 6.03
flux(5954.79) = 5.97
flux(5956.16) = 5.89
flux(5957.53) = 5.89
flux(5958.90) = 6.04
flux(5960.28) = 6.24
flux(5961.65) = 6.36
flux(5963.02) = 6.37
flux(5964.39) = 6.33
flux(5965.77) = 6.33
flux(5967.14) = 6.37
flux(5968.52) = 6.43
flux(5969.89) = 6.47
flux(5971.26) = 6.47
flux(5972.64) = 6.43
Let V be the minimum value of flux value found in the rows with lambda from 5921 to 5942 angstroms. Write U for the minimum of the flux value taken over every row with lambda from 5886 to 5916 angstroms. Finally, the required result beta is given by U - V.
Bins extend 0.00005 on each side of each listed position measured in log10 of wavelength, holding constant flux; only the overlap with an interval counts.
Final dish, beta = -1.3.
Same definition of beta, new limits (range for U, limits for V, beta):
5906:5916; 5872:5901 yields 1.0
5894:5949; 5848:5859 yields -0.8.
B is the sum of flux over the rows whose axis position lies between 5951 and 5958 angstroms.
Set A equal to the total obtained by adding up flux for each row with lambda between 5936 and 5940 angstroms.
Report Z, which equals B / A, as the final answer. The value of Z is 1.6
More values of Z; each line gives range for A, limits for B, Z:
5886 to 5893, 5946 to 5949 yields 0.5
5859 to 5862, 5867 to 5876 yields 3.5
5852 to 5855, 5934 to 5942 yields 2.9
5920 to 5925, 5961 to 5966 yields 1.0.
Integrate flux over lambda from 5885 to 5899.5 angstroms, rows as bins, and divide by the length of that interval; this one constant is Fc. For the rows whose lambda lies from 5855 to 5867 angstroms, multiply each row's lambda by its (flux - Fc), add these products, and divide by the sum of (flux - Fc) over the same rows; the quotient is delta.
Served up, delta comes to 5861.6 angstroms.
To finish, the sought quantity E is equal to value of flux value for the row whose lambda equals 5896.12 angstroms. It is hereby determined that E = 5.22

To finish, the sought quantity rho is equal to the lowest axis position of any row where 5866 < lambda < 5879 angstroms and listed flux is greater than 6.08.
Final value 5866.33 angstroms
